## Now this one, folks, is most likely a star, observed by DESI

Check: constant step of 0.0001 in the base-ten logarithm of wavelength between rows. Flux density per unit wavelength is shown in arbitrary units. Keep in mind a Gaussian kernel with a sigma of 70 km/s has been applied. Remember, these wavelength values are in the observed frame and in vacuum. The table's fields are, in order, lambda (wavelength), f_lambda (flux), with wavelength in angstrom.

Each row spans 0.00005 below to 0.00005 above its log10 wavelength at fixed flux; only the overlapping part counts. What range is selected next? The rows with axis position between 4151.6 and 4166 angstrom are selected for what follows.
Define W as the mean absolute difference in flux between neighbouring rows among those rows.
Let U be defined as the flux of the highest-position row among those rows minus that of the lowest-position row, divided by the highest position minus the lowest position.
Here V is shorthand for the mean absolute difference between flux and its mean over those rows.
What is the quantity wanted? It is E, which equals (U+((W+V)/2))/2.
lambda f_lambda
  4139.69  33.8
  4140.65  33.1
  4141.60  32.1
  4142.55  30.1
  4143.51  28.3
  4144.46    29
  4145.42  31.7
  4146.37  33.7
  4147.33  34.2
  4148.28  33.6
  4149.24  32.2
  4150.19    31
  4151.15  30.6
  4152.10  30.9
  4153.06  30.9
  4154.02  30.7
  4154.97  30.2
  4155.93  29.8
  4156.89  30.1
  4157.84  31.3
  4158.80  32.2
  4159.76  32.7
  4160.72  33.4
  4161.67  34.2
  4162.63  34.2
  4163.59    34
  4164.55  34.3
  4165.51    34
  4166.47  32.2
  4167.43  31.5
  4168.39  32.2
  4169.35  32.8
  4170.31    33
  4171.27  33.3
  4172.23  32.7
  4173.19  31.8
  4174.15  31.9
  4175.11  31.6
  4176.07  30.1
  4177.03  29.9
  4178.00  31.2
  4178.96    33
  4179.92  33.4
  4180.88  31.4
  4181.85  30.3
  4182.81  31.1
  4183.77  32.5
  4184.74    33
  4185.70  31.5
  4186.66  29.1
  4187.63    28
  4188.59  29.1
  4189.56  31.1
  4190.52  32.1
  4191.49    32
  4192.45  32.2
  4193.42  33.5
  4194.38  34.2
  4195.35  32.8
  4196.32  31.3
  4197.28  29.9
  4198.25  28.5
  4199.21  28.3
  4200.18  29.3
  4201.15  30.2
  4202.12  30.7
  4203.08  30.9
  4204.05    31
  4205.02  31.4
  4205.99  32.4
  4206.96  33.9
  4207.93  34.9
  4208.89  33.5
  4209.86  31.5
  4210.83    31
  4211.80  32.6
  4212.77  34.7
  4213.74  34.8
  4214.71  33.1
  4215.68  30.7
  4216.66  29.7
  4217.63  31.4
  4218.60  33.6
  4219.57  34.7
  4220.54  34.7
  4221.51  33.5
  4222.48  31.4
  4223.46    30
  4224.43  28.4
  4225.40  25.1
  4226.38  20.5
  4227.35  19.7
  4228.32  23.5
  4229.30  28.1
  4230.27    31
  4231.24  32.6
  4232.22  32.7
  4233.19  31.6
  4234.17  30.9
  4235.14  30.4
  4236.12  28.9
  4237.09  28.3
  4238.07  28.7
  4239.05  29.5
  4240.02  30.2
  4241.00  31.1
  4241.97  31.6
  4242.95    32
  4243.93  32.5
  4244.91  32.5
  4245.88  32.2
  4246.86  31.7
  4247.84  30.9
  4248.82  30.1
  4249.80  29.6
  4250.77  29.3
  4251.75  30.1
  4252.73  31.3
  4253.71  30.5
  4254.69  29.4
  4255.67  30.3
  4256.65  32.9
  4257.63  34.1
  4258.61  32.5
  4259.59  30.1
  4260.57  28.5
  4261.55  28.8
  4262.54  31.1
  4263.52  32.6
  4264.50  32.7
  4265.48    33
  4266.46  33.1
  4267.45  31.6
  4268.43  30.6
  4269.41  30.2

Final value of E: 0.6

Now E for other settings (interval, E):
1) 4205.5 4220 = 0.8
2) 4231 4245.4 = 0.5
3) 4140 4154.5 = 0.5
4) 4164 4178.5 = 0.3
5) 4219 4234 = 1.4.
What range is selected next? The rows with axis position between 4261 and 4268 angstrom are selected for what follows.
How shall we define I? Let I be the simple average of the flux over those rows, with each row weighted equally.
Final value 31.8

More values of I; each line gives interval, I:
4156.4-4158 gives 30.7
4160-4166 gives 34.0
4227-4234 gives 28.5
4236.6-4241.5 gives 29.6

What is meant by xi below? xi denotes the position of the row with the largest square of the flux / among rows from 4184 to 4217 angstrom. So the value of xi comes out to 4207.93 angstrom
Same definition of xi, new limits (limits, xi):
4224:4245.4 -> 4232.22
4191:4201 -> 4194.38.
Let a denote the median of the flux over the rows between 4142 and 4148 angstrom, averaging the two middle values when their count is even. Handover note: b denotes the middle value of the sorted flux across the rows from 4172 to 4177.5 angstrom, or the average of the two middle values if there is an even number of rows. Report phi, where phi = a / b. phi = 0.97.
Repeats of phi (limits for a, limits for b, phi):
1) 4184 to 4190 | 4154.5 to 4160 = 0.98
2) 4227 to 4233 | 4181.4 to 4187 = 0.94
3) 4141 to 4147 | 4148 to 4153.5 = 1.00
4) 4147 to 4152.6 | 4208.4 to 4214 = 0.96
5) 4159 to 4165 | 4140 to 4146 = 1.10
